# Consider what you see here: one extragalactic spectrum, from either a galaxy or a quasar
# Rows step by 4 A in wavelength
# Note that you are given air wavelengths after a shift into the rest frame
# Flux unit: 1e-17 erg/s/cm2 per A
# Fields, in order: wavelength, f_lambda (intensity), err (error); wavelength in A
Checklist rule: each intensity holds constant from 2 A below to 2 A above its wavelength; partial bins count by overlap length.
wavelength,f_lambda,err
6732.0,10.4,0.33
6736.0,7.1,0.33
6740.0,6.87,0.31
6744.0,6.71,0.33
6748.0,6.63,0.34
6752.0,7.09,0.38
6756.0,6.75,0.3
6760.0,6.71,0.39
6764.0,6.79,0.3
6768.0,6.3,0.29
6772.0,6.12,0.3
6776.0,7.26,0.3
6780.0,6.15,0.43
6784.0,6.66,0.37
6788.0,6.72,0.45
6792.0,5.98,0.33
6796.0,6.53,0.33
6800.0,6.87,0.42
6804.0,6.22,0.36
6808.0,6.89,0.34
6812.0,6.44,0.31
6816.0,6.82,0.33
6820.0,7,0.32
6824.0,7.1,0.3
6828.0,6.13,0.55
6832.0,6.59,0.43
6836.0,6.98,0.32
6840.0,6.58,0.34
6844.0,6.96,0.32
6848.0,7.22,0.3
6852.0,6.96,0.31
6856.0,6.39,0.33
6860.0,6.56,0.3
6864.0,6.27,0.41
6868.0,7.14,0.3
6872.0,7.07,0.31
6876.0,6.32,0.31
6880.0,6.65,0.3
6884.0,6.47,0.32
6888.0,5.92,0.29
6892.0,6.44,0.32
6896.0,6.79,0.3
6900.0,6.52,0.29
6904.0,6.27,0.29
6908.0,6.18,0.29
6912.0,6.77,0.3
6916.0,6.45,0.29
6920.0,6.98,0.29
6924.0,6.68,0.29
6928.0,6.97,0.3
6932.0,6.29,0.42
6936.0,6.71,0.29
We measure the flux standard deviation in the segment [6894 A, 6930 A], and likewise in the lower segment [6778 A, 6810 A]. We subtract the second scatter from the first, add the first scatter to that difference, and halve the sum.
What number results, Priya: 0.11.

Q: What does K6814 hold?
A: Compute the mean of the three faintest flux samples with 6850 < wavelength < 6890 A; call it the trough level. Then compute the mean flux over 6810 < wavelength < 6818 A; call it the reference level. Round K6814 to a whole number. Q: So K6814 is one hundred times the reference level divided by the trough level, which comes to 107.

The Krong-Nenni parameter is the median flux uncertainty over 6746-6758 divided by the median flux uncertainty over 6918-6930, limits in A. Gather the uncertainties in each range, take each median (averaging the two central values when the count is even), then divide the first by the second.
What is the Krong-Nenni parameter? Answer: 1.17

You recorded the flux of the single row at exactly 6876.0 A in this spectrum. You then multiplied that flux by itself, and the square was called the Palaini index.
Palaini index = 40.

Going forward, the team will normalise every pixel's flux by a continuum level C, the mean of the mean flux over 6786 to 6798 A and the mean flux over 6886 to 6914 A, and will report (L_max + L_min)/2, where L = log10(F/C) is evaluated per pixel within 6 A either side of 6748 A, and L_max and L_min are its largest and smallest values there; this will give 0.029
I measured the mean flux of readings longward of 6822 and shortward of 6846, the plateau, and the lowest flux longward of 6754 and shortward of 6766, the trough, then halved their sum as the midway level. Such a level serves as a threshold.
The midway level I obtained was 6.72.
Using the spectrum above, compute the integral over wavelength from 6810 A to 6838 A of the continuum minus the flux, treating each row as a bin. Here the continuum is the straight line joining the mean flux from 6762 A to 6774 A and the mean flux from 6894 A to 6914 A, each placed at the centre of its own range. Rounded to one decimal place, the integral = -7.8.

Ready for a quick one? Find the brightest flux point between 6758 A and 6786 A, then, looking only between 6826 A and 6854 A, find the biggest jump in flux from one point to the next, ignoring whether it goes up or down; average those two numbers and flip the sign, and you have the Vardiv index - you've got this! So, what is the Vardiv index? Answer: -3.86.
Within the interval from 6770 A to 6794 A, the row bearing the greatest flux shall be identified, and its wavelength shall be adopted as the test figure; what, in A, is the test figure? 6776.0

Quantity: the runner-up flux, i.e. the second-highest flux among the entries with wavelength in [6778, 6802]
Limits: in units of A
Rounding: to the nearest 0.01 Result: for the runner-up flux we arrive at 6.72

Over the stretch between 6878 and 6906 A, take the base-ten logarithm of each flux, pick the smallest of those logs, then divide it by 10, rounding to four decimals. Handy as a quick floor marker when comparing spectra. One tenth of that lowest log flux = 0.0772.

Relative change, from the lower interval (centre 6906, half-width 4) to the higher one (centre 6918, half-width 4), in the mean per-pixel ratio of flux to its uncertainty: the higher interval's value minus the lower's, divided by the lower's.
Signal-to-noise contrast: 0.08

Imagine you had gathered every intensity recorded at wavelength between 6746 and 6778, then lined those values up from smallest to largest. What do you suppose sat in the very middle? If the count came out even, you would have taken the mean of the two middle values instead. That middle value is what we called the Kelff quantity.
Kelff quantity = 6.73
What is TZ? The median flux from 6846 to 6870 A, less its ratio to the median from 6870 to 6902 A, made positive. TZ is 5.72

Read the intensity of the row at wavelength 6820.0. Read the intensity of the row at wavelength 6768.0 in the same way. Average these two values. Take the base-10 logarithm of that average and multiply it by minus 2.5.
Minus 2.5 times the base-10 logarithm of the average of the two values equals -2.06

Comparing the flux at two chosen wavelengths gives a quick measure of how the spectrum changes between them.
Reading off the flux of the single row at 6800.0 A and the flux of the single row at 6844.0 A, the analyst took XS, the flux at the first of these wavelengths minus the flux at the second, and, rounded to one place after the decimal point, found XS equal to -0.1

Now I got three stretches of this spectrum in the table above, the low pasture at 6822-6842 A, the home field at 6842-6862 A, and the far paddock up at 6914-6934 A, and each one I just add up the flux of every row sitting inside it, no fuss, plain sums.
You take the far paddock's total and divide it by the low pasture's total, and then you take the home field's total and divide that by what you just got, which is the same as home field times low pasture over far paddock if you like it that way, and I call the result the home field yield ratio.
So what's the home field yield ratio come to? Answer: 34.1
